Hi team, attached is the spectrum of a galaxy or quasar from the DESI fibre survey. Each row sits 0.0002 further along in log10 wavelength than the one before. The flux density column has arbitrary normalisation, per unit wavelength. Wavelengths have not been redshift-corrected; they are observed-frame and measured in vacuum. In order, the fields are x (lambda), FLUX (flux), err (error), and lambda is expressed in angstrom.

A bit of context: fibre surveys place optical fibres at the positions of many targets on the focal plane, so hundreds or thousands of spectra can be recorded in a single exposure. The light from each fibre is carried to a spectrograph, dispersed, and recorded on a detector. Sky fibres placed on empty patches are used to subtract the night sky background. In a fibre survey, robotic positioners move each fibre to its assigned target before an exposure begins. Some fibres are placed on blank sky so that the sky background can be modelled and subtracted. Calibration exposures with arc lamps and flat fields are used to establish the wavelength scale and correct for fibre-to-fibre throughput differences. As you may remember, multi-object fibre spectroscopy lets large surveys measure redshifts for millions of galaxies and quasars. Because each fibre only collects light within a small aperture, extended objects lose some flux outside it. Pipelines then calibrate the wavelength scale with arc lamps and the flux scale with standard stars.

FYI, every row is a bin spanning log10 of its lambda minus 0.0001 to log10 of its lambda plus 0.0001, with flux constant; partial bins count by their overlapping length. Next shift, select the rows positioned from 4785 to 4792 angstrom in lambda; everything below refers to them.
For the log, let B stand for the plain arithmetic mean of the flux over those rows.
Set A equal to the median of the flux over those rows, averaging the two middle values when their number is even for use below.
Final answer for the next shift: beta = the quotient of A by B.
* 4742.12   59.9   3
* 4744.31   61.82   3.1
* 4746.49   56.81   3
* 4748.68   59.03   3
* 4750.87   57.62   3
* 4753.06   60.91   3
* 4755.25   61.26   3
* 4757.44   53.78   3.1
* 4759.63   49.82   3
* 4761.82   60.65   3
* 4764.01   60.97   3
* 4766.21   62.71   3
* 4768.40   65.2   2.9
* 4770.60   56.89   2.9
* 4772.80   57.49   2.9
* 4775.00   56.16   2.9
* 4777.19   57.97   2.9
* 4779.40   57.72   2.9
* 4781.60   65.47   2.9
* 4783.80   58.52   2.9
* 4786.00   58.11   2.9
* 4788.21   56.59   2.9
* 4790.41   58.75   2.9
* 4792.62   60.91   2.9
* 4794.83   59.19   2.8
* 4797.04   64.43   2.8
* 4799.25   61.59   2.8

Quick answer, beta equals 1.01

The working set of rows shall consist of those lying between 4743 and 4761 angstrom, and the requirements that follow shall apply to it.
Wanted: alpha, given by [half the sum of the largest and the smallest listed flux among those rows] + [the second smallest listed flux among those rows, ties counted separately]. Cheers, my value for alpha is 110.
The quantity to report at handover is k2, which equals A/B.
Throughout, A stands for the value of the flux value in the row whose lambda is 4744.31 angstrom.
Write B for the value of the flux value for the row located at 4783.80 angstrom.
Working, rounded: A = 61.82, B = 58.52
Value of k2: 1.06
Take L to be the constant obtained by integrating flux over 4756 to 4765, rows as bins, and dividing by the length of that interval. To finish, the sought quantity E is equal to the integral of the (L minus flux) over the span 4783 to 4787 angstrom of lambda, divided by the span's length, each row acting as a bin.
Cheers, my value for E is -1.8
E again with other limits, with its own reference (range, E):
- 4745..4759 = -1.6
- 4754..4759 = -0.4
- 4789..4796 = -3.0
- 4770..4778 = -0.6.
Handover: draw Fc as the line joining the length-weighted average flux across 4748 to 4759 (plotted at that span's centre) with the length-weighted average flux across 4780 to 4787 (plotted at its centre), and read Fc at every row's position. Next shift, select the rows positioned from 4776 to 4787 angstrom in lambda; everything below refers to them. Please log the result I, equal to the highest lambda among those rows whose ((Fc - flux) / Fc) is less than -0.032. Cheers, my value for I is 4781.60 angstrom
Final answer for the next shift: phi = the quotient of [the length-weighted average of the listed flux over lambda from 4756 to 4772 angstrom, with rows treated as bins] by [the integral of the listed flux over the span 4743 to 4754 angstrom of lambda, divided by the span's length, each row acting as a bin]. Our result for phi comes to 0.99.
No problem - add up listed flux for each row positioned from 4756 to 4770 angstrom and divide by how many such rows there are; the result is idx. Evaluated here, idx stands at 58.9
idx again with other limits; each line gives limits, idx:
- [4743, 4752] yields 58.8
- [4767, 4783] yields 59.6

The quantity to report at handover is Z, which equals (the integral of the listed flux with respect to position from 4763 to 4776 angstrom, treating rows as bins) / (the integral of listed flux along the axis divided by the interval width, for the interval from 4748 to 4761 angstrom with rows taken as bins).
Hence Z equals 13.6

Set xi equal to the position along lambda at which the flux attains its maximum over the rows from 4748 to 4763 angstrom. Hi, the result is 4755.25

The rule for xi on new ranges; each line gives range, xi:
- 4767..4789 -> 4781.60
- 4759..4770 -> 4768.40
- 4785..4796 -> 4792.62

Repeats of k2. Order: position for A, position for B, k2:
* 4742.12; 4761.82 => 0.99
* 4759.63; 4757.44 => 0.93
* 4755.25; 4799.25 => 0.99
